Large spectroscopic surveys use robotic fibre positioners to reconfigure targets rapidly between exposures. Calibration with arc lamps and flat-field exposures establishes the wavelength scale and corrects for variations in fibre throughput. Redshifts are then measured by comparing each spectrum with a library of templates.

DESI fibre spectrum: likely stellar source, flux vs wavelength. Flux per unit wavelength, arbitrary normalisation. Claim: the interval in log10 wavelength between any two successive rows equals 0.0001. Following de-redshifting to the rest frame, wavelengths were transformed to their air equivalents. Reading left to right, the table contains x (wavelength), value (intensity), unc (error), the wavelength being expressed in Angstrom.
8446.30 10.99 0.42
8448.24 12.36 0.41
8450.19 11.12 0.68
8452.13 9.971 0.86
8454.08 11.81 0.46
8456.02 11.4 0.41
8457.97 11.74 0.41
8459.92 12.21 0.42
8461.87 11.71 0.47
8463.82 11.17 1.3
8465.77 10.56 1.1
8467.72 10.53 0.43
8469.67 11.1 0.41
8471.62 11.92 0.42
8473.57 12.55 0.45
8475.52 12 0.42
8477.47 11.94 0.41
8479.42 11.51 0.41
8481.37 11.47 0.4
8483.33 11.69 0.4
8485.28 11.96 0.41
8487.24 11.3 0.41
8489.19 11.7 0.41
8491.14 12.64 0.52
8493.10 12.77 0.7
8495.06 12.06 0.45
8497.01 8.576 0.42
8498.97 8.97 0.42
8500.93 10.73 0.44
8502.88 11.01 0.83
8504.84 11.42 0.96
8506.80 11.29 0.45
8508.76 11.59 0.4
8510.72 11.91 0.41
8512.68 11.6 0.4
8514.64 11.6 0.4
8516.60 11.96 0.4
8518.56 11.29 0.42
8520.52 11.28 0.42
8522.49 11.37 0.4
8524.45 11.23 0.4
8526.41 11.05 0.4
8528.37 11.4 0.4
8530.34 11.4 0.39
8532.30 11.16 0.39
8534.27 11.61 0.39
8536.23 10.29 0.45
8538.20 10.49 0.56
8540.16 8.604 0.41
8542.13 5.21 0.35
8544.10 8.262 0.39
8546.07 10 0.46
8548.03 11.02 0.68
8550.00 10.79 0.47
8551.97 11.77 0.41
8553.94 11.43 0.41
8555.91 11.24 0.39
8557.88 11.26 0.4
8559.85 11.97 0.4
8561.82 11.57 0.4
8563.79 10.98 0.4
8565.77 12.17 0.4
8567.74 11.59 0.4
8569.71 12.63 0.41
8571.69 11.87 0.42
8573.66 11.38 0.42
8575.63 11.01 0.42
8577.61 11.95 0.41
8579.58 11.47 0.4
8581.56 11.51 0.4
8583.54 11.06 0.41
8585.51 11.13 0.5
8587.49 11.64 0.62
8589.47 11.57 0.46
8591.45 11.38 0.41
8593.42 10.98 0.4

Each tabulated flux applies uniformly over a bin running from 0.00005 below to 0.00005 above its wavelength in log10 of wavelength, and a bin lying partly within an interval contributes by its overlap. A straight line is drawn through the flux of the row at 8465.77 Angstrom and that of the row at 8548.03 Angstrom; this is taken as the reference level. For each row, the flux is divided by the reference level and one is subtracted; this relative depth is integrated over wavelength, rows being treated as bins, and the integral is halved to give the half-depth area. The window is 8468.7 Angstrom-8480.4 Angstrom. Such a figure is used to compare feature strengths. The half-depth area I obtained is 0.7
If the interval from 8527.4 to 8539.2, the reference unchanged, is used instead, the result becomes 0.1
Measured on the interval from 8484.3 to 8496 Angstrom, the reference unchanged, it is 0.8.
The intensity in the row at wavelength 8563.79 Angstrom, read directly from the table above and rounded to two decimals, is 10.98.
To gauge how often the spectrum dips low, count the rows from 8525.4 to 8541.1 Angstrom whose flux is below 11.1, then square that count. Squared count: 16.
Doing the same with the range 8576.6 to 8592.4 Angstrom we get 1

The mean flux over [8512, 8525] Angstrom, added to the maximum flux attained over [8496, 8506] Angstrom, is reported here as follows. 22.9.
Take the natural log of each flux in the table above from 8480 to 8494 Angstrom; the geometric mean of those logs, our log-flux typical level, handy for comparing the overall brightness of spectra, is 2.48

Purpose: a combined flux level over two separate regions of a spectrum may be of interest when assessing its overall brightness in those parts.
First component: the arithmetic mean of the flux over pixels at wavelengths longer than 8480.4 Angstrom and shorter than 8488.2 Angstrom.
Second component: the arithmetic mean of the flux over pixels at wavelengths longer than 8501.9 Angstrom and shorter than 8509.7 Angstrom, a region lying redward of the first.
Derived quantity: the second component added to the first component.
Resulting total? 22.9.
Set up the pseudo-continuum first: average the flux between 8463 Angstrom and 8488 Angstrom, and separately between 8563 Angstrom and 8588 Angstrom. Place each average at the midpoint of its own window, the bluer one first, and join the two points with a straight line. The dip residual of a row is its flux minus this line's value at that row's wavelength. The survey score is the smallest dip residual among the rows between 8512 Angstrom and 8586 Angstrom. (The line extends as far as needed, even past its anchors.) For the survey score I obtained -6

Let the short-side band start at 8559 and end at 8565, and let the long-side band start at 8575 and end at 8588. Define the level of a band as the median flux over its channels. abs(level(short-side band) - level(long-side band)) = 0.10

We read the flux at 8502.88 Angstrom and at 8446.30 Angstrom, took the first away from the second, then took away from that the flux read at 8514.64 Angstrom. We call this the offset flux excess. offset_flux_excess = -11.6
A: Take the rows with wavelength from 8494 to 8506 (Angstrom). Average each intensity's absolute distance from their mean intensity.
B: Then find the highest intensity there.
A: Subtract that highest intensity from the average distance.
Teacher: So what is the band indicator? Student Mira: -10.9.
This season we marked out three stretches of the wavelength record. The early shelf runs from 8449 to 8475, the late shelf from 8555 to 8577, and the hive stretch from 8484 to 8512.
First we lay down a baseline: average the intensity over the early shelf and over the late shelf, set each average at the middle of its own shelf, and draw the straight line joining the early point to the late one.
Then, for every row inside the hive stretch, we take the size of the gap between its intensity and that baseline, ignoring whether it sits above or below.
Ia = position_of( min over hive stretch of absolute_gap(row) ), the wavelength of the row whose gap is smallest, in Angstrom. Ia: 8504.84 Angstrom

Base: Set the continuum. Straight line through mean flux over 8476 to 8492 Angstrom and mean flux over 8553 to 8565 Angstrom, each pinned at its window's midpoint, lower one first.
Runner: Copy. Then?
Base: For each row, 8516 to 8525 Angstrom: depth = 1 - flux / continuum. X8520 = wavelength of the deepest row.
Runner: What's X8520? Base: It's 8524.45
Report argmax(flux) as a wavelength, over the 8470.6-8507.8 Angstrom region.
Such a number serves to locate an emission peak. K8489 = 8493.10 Angstrom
